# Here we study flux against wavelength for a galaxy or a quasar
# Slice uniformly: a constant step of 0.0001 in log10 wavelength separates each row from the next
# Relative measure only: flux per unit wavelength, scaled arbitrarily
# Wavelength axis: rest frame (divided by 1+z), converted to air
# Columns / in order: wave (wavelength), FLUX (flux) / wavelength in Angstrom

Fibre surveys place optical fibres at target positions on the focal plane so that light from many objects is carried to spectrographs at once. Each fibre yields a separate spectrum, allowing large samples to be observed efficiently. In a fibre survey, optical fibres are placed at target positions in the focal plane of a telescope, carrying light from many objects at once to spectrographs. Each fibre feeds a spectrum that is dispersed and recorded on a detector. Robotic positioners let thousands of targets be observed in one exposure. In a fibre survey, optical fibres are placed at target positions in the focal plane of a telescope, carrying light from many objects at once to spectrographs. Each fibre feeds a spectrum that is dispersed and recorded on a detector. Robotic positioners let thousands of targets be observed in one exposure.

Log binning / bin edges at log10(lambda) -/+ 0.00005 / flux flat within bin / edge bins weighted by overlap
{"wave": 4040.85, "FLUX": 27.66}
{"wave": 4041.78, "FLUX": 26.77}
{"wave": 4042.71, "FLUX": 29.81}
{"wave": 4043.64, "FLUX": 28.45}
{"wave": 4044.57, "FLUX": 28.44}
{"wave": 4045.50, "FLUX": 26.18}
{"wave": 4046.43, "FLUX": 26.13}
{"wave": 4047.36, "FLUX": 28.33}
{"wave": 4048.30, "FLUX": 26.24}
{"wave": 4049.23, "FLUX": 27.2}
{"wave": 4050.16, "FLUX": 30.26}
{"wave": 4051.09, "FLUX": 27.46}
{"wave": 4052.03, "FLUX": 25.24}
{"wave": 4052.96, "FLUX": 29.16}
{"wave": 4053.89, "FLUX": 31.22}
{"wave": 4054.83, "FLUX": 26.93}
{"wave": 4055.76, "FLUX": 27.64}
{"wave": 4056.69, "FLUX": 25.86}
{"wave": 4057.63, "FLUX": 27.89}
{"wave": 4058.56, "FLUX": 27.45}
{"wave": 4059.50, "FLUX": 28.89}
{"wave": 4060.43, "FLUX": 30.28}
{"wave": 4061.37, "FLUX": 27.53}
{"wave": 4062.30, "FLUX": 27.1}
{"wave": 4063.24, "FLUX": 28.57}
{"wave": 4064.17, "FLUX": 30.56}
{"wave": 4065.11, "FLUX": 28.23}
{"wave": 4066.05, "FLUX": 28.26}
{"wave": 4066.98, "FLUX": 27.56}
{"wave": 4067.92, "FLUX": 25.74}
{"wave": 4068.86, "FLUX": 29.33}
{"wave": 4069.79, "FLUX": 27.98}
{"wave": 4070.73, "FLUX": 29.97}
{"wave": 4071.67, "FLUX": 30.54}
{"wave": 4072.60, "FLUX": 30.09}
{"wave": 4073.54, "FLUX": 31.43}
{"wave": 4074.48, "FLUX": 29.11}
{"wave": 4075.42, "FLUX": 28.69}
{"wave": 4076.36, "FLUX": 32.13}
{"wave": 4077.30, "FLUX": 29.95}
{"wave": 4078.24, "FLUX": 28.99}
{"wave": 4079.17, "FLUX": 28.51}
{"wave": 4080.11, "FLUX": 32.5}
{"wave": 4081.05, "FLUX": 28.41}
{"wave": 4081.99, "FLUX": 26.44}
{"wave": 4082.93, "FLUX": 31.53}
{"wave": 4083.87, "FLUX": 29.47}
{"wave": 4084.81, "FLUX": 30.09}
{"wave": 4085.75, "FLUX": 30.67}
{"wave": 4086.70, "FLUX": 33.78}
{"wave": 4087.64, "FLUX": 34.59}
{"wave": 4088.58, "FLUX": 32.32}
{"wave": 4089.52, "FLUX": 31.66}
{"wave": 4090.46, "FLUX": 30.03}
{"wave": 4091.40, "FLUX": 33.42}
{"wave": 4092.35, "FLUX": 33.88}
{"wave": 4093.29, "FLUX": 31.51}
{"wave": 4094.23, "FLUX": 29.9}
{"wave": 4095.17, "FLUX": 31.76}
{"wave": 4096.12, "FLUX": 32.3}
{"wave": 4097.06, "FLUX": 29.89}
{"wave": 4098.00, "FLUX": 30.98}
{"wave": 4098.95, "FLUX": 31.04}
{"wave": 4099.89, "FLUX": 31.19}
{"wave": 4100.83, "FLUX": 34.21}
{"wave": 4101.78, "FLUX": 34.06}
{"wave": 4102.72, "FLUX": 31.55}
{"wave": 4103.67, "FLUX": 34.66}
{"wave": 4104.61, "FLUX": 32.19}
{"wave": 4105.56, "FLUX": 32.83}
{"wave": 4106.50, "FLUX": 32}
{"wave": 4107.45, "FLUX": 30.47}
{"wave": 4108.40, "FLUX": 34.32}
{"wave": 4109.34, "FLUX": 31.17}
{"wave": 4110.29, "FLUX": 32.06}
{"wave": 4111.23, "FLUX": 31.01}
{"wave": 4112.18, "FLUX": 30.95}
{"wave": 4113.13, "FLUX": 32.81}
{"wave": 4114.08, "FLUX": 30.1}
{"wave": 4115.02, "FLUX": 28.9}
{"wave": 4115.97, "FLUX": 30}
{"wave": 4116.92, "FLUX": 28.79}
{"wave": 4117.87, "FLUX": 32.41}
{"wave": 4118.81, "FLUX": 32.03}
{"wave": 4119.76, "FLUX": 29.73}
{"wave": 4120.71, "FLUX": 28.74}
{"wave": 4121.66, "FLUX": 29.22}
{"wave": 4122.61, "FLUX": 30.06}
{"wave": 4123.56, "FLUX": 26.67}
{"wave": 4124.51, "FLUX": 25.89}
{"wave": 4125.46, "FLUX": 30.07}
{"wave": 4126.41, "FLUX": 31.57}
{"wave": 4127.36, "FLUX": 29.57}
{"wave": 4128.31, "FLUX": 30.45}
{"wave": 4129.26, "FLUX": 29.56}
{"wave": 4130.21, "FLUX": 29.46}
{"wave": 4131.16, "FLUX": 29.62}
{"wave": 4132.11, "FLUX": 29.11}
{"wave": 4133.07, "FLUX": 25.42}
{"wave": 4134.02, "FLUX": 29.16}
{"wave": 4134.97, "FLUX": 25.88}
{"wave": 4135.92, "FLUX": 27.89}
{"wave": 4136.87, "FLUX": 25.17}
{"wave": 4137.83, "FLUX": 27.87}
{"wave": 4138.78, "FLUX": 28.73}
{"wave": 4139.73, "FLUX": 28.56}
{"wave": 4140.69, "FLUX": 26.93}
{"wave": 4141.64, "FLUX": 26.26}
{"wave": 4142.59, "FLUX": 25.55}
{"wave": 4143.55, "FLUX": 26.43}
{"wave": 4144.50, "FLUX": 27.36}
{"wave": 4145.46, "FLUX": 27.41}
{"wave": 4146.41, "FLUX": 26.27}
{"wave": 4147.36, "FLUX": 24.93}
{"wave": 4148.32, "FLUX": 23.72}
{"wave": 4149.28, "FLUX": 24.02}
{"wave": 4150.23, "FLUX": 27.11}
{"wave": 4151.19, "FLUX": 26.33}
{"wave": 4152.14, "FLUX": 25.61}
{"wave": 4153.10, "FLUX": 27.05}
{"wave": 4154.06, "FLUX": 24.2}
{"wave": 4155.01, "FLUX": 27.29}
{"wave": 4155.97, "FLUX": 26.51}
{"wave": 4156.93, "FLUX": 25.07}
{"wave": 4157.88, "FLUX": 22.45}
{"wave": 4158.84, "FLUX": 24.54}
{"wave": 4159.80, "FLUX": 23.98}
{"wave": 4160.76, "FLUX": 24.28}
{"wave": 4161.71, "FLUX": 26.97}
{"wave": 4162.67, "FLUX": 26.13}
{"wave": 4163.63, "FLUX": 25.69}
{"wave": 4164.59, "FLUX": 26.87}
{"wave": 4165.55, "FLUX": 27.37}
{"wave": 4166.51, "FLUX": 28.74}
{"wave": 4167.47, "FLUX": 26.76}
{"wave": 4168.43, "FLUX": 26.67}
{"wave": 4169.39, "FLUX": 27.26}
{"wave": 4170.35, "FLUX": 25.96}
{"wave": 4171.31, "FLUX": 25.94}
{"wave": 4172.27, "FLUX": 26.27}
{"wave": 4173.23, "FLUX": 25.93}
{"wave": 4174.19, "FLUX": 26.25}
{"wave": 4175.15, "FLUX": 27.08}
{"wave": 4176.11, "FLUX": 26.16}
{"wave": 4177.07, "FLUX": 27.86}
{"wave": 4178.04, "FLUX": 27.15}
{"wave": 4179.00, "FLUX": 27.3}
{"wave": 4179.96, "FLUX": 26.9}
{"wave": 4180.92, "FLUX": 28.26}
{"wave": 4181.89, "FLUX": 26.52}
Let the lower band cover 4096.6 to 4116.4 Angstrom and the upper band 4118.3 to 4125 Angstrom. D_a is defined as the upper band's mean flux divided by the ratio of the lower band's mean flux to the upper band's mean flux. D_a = 26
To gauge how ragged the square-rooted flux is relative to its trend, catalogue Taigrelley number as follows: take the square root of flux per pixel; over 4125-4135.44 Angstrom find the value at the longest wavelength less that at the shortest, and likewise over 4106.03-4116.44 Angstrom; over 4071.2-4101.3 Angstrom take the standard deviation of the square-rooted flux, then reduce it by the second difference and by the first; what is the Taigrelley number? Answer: 0.74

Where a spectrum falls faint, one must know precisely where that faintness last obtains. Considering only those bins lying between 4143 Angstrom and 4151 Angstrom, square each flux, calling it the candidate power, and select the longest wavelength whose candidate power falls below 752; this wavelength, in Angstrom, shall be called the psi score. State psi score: 4150.23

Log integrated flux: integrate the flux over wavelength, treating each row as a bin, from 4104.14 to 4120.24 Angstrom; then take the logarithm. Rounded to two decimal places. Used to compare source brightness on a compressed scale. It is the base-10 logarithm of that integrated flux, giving 2.70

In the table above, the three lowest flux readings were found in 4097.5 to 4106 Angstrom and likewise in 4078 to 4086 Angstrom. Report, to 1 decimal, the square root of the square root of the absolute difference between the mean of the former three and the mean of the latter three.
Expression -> 1.3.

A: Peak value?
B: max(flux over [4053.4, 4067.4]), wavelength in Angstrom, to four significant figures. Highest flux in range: 31.22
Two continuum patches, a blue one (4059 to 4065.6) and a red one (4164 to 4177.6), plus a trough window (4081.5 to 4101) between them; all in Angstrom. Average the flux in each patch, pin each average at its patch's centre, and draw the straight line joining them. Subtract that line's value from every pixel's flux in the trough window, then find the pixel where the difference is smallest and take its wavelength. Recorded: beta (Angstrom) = 4081.99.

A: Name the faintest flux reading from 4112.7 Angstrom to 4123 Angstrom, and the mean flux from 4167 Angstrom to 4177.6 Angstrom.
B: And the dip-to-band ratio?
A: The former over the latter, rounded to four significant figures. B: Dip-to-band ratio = 1.082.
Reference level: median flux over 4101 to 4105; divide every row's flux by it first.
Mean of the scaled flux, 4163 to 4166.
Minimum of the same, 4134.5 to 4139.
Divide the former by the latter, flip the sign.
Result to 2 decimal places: -1.06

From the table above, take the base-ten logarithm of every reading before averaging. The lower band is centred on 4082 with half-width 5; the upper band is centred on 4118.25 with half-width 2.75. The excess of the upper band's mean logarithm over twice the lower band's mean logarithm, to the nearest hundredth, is -1.47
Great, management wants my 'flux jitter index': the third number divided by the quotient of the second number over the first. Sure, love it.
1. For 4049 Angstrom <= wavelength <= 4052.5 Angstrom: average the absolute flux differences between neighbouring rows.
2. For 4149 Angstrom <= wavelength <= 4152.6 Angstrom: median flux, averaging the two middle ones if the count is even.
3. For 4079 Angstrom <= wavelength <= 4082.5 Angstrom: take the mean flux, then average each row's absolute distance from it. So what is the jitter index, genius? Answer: 0.18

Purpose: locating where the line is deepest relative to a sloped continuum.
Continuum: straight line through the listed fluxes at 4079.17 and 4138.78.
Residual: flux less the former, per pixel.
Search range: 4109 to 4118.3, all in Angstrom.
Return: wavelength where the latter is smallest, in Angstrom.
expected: 4116.92 Angstrom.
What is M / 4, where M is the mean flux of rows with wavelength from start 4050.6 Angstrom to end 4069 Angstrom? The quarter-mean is 7.0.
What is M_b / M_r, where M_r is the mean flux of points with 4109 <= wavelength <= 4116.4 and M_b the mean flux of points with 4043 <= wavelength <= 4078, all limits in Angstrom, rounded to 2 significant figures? 0.92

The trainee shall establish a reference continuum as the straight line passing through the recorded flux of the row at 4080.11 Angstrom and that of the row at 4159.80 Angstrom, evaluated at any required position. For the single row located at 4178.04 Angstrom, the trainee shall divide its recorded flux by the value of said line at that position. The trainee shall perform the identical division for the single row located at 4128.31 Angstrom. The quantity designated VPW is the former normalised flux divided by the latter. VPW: 1.11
